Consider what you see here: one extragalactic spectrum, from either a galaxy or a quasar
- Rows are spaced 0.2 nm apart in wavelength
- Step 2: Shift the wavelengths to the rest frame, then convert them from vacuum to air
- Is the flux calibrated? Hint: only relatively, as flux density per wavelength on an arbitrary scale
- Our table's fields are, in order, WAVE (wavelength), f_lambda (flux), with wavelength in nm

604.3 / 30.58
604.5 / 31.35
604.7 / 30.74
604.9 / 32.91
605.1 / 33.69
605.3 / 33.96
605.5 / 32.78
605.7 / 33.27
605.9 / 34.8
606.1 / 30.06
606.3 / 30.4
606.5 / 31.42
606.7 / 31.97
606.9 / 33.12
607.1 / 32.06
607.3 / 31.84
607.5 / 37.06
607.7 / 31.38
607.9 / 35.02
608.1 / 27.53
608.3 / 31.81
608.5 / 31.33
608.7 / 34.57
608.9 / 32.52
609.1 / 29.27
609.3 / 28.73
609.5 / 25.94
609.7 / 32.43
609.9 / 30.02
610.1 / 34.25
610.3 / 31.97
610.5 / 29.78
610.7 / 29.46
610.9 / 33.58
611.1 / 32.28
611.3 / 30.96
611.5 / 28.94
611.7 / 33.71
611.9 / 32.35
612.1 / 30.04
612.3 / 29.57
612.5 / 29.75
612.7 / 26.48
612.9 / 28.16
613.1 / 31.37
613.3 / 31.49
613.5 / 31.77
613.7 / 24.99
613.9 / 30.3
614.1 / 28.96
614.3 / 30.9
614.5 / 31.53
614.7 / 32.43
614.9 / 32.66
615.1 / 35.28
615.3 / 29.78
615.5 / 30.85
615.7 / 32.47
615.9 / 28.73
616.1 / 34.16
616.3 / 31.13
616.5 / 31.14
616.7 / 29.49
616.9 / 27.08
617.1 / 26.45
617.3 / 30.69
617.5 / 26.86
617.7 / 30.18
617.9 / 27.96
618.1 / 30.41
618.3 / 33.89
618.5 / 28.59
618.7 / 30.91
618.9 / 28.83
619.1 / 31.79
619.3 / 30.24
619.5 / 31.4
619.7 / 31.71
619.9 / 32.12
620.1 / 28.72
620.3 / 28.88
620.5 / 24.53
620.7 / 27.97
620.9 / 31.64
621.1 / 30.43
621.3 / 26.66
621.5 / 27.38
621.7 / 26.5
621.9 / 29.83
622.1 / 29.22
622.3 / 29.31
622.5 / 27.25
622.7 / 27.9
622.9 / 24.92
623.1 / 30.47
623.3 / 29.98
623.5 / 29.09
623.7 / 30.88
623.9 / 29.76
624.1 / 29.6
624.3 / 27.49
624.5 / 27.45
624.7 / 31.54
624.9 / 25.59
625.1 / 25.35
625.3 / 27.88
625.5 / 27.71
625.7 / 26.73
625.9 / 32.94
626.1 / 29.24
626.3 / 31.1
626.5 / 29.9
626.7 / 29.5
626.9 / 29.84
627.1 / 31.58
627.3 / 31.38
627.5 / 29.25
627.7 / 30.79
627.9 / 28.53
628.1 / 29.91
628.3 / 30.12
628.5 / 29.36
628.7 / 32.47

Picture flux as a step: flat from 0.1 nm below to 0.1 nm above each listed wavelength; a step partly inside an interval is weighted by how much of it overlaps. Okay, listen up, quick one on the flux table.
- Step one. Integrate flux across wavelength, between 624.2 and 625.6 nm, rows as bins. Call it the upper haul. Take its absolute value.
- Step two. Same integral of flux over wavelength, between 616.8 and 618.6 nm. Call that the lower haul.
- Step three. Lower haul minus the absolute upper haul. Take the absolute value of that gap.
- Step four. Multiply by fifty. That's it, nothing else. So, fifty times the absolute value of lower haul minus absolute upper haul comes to 691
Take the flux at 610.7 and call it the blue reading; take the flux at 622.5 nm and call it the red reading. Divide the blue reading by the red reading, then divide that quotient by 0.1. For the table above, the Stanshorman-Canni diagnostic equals 10.81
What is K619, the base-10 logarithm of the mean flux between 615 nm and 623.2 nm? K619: 1.47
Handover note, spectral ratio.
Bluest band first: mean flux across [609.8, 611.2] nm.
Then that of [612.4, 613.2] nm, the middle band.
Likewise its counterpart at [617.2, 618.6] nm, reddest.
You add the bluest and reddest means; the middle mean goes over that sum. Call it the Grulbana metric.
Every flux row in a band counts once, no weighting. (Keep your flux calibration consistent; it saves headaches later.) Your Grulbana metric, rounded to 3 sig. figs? 0.471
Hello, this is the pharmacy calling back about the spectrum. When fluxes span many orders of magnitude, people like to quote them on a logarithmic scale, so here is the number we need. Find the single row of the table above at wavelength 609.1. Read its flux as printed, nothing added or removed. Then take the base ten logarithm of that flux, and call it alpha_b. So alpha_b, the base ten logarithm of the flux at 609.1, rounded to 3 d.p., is 1.466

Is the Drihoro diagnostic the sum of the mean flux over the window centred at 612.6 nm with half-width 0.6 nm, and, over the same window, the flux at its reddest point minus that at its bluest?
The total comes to 30.6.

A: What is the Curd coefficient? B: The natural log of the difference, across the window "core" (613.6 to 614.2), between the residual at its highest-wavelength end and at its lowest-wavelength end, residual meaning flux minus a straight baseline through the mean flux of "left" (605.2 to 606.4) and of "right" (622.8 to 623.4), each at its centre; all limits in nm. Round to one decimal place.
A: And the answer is 1.4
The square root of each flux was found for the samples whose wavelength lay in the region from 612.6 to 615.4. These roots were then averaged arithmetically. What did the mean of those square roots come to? 5.51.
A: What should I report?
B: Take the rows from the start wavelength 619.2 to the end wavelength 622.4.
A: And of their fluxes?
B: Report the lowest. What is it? 24.53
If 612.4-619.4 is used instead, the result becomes 24.99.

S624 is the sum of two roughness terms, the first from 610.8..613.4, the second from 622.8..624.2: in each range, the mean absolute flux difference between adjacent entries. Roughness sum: 3.50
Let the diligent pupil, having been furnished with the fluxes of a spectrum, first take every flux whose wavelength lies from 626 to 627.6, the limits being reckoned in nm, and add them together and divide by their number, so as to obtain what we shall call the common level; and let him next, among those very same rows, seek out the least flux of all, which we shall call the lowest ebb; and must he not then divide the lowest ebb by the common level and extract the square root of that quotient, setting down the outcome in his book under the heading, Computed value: 0.984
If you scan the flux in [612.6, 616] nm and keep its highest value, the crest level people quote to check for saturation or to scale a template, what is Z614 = 35.28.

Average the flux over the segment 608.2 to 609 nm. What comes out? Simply 32.6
